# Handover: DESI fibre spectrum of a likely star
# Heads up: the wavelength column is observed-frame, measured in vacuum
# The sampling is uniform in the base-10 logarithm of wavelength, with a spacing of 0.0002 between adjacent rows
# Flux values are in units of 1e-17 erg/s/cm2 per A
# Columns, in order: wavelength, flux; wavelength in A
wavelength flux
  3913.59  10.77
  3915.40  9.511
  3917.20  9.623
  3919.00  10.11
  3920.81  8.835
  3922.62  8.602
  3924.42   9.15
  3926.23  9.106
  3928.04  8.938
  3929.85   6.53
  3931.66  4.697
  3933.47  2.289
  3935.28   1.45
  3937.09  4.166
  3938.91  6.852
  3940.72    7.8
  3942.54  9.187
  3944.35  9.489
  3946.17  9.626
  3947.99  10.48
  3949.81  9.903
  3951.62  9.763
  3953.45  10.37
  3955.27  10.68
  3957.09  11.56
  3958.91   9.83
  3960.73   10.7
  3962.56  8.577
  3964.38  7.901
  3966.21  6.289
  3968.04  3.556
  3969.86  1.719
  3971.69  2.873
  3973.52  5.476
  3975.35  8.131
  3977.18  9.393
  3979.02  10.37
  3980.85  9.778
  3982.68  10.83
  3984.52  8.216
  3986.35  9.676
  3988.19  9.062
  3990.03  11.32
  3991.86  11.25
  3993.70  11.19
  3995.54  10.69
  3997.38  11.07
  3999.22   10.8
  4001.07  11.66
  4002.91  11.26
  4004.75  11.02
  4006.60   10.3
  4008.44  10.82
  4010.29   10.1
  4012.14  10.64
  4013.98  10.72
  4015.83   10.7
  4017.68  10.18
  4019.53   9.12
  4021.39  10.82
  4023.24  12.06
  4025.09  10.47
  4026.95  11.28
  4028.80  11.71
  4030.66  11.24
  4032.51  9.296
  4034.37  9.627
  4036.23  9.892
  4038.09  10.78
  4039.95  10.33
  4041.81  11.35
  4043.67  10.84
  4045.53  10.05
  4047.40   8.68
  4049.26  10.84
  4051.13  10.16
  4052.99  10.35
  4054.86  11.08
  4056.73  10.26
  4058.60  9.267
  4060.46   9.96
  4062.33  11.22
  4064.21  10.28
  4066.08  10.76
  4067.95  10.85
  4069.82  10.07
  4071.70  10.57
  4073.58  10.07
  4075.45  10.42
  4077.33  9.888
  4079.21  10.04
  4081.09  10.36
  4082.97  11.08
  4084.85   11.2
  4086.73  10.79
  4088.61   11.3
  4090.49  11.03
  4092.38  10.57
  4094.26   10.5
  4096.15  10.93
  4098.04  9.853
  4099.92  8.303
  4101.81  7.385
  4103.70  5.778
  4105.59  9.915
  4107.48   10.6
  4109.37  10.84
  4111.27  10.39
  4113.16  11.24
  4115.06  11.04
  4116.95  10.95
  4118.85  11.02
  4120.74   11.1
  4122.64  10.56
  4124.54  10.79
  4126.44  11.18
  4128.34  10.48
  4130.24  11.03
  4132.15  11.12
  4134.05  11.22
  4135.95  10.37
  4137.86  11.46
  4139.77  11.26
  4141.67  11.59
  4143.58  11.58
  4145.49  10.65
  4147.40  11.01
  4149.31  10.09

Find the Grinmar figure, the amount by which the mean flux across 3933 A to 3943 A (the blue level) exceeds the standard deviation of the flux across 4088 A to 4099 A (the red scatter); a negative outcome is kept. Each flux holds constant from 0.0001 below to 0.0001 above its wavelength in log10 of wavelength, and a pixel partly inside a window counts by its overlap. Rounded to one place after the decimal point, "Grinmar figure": 4.8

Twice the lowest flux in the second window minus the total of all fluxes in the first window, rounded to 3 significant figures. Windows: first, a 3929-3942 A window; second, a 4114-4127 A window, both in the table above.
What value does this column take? -12.7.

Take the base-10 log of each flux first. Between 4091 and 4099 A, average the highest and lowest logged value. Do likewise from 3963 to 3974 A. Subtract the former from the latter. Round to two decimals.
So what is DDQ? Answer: -0.45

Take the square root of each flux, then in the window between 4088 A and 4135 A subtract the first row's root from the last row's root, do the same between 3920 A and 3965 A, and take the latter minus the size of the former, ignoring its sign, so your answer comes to -0.17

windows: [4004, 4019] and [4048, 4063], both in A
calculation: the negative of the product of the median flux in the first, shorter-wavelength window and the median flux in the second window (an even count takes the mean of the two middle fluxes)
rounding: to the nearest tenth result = -110.0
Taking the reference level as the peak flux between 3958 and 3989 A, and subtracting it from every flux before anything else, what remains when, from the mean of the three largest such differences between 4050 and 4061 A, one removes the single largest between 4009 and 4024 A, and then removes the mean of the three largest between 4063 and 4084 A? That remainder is -1.6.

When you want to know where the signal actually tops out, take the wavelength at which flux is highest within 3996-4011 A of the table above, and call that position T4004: 4001.07 A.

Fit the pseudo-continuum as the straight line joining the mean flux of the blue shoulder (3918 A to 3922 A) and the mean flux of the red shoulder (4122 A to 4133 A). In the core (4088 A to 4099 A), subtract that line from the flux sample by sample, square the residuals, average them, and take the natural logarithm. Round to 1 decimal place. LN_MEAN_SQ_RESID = -1.4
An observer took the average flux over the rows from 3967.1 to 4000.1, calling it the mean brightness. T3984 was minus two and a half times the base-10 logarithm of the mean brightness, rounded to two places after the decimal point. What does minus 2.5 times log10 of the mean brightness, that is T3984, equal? -2.34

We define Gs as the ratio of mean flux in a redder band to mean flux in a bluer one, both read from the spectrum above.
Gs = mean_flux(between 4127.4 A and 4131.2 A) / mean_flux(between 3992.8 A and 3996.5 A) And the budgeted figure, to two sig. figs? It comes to 0.98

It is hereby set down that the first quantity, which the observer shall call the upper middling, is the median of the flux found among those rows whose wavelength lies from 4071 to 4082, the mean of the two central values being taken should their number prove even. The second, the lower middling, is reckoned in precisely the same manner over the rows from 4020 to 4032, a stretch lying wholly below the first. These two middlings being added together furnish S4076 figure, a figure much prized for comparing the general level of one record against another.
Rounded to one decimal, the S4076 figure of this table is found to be 21.5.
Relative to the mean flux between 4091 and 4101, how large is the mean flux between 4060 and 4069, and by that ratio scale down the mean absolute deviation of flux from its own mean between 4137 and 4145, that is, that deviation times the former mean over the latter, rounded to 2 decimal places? 0.11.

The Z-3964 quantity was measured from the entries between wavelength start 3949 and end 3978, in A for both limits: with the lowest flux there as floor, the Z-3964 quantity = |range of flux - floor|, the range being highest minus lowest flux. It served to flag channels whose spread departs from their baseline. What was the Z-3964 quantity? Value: 8.1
